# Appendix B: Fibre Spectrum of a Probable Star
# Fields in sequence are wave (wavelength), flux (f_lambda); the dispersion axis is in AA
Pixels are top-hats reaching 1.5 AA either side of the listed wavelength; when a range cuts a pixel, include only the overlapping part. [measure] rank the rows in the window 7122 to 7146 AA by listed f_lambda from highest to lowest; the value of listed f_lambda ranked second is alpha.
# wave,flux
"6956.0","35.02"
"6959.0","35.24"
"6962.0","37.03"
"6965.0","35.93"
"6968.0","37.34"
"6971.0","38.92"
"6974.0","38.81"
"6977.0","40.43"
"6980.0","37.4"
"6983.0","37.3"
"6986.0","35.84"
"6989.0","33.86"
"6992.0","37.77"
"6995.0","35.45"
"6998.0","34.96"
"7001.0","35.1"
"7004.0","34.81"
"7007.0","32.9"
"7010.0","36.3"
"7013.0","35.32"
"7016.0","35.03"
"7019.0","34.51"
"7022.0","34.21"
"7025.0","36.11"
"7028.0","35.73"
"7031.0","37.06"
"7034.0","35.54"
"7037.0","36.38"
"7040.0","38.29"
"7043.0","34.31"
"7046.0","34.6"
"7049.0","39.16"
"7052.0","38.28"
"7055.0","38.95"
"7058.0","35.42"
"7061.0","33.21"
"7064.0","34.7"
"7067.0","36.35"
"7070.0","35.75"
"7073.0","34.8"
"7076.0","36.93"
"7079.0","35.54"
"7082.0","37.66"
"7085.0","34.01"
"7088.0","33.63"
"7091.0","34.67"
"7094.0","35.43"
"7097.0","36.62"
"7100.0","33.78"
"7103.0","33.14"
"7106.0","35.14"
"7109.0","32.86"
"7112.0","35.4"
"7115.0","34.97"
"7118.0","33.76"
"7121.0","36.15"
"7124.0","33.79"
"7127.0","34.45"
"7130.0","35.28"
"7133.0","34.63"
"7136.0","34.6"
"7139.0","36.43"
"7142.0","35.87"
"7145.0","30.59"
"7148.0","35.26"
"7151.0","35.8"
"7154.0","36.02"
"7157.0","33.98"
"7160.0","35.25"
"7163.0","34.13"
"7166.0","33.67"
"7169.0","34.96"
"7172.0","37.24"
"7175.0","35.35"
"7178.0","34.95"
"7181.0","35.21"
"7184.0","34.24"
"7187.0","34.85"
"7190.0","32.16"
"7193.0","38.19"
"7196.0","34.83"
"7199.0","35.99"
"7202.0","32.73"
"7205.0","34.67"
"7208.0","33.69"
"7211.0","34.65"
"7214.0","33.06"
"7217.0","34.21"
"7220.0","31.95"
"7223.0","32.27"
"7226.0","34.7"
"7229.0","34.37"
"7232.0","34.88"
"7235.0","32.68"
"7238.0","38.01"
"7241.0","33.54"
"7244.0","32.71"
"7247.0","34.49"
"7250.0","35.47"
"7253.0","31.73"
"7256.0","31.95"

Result 35.87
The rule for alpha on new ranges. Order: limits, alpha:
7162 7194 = 37.24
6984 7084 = 38.95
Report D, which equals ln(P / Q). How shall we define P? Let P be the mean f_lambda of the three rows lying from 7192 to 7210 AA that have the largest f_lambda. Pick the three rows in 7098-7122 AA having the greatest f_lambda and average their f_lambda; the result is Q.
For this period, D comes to 0.02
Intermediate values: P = 36.34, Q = 35.6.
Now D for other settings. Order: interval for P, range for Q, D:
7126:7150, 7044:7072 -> -0.08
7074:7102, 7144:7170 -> 0.04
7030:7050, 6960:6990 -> -0.03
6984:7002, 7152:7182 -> 0.00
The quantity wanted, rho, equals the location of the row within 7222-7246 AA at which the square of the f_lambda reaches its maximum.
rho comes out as 7238.0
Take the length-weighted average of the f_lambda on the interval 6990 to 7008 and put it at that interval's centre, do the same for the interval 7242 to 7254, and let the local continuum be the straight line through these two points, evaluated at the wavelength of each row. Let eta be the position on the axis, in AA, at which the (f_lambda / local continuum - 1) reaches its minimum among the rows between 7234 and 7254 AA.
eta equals 7253.0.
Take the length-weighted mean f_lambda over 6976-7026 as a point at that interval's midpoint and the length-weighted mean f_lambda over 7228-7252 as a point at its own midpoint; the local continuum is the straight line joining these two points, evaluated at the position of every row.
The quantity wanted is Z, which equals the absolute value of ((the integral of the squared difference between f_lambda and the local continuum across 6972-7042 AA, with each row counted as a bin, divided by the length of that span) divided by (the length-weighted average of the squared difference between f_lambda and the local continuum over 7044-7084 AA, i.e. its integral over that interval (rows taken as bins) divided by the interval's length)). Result 0.8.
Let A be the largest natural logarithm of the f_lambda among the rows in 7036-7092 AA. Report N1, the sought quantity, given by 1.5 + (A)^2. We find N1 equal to 15.0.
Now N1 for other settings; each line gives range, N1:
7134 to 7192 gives 14.6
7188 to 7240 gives 14.8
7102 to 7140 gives 14.4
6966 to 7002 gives 15.2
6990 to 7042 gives 14.8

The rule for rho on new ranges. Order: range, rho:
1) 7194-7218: 7199.0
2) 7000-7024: 7010.0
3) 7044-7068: 7049.0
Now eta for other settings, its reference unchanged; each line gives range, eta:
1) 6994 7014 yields 7007.0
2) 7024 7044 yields 7043.0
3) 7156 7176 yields 7166.0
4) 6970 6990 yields 6989.0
